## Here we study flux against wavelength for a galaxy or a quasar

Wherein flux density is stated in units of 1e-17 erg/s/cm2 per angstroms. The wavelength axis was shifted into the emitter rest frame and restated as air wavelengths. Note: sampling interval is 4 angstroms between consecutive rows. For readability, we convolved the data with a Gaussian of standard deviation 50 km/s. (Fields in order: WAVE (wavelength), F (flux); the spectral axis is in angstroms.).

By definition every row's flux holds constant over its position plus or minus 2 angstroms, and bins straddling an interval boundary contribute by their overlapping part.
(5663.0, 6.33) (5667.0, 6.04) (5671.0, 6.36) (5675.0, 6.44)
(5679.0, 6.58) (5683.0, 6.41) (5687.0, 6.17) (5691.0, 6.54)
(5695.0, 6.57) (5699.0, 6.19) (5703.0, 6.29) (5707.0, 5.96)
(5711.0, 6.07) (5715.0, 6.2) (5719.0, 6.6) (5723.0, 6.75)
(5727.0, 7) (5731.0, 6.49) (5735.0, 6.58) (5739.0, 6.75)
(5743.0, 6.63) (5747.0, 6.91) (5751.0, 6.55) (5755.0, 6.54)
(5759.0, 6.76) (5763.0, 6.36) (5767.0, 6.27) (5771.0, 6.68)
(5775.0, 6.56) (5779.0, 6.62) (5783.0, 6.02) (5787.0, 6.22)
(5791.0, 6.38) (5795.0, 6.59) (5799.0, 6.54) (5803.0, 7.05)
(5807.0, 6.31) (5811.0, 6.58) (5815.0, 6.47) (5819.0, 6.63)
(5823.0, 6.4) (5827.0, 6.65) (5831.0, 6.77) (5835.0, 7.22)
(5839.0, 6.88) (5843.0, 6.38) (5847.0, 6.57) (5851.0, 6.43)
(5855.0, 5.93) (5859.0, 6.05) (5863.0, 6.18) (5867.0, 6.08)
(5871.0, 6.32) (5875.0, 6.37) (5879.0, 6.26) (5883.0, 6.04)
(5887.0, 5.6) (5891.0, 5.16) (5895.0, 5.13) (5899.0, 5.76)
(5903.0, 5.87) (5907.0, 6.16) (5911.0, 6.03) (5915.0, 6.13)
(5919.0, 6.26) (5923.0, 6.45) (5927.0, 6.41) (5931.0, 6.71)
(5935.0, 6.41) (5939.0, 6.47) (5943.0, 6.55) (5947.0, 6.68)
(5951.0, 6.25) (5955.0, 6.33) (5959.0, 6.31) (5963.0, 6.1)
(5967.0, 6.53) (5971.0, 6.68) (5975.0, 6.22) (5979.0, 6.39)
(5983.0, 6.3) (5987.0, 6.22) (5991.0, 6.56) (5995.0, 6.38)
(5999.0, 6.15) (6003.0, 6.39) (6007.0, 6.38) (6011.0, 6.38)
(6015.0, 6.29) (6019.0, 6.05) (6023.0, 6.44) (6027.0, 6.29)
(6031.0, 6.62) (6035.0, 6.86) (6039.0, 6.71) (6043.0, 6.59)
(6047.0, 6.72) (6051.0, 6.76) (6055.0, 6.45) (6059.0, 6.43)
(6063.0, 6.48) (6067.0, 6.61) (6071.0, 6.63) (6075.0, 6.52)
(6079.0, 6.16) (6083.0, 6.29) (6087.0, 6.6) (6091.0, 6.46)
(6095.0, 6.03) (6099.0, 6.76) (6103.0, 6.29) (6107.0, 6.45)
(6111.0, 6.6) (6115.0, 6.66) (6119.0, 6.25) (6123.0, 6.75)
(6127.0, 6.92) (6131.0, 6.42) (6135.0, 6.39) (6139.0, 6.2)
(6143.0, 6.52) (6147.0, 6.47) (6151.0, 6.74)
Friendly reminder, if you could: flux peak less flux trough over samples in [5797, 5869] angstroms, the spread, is 1.3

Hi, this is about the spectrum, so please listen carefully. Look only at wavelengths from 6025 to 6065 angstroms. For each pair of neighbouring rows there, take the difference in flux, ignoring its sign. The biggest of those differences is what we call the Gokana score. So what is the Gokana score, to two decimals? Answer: 0.33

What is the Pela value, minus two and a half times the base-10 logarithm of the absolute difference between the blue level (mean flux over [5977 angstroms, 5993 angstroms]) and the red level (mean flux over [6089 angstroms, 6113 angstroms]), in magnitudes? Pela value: 3.0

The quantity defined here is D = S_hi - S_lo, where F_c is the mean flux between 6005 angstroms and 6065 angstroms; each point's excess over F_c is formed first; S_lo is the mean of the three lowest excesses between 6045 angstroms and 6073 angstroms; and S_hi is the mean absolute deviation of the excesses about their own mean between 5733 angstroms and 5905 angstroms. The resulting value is 0.36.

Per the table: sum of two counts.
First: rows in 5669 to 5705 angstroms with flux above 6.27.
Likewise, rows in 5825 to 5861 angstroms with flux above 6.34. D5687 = 14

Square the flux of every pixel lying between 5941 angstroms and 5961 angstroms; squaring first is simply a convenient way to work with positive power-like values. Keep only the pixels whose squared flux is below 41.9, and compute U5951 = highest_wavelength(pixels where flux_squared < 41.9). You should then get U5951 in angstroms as 5959.0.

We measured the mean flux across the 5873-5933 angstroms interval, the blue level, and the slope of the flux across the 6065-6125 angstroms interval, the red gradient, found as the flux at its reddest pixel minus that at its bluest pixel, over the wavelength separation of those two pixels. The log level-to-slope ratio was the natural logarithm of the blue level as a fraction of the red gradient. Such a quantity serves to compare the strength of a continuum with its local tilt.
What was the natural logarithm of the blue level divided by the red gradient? 7.79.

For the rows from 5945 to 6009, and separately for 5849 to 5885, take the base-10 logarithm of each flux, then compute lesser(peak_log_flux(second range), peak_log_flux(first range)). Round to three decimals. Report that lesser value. 0.808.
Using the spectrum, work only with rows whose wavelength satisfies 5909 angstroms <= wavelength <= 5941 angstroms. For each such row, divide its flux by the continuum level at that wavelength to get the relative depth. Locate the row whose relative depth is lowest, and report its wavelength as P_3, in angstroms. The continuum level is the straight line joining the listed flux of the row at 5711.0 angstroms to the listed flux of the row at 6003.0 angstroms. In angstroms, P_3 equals 5911.0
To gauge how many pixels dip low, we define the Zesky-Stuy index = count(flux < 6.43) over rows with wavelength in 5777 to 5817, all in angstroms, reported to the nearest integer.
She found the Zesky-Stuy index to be 4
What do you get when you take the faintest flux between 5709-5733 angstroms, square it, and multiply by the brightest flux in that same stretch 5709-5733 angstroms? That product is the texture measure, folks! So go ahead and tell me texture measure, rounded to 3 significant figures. 258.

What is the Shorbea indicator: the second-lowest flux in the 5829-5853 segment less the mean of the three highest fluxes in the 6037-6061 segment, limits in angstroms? -0.3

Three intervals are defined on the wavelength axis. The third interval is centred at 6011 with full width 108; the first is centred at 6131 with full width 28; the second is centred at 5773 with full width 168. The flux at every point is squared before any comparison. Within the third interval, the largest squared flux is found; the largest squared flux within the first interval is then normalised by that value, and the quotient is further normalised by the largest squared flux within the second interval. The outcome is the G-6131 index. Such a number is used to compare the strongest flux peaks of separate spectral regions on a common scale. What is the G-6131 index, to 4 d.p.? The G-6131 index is 0.0195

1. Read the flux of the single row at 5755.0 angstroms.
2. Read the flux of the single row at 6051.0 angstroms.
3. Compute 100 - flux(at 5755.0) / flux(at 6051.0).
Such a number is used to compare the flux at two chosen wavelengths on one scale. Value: 99.0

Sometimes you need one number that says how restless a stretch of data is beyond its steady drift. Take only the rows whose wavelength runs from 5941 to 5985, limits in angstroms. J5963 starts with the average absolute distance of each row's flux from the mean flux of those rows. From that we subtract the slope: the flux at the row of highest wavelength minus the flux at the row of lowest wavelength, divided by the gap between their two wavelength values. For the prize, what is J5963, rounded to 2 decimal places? 0.16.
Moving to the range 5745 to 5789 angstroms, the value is 0.22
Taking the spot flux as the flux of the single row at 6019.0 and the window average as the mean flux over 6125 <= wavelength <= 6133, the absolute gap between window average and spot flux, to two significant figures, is 0.62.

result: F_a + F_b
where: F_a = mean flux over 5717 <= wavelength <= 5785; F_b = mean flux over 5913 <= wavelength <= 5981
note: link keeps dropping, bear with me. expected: 13.00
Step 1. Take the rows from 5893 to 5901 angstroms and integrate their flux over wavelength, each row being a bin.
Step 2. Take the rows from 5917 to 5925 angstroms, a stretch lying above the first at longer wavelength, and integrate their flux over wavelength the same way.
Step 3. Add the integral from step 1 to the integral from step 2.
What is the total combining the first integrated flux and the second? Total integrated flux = 94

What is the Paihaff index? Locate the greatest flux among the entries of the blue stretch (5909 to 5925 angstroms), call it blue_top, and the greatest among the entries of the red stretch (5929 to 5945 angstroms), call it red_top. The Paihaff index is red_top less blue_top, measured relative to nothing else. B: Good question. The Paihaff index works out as 0.26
